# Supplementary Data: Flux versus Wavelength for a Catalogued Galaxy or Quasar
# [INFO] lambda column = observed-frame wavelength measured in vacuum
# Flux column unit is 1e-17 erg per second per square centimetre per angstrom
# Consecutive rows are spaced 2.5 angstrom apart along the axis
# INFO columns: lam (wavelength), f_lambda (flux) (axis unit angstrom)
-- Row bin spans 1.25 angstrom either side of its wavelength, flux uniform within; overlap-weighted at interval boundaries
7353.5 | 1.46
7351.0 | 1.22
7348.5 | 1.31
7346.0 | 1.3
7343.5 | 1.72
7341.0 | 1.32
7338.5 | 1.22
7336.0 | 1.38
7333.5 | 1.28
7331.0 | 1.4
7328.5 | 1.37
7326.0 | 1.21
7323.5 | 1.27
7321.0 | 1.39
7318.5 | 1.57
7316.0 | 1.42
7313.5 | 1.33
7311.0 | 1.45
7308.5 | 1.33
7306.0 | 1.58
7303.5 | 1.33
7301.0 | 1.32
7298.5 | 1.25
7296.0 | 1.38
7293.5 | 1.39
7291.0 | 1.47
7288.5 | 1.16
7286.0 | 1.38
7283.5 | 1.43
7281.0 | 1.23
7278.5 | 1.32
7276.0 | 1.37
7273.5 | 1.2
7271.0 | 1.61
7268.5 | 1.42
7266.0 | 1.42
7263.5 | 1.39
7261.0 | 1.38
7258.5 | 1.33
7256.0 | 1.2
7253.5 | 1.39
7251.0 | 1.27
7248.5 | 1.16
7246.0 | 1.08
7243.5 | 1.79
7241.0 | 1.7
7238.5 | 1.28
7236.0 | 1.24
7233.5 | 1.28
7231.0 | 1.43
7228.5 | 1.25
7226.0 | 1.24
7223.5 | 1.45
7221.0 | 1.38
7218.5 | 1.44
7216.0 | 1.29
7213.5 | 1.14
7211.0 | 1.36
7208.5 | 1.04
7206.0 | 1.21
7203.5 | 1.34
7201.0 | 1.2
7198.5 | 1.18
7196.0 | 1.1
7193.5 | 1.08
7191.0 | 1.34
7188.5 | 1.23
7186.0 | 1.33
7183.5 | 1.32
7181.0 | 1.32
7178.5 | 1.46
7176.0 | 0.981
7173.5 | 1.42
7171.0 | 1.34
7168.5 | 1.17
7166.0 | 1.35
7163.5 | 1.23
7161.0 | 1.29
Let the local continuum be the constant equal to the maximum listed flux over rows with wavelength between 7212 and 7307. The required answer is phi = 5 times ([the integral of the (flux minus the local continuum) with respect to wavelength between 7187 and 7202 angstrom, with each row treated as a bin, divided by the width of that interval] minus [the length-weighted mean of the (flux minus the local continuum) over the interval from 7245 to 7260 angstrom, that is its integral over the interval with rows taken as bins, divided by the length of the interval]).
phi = -0.26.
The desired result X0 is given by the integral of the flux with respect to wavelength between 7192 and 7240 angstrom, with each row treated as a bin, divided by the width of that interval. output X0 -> 1.262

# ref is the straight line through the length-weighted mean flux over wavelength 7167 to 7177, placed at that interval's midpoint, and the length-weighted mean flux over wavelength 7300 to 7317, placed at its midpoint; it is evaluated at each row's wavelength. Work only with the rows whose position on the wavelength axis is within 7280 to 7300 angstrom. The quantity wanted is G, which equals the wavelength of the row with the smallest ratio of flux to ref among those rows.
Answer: 7288.5 angstrom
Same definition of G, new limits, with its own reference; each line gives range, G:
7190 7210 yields 7208.5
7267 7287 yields 7273.5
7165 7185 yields 7176.0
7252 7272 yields 7256.0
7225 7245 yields 7236.0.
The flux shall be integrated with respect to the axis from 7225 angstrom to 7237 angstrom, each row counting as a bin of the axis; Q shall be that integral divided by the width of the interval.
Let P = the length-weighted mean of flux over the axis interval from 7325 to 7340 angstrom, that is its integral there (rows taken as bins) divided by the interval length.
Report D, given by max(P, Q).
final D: 1.31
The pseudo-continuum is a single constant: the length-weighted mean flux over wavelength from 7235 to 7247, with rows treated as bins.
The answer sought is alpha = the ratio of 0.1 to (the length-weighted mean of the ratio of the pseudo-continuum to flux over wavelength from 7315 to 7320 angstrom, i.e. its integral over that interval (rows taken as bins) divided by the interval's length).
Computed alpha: 0.104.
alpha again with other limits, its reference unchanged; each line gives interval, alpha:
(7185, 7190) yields 0.089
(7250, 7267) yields 0.093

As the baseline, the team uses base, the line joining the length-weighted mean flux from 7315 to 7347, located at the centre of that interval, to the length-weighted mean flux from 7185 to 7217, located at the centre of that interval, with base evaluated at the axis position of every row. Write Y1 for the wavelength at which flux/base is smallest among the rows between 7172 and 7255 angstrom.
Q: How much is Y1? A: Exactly 7176.0 angstrom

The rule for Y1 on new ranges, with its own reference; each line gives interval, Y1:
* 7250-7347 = 7288.5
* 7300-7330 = 7326.0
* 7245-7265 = 7246.0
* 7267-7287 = 7273.5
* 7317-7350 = 7338.5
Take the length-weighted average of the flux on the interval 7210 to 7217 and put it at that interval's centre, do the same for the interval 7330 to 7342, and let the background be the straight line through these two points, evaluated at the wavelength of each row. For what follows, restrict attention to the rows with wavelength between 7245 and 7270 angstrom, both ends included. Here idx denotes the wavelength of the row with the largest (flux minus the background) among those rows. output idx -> 7266.0 angstrom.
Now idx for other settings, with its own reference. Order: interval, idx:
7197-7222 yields 7218.5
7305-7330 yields 7306.0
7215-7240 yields 7223.5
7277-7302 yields 7291.0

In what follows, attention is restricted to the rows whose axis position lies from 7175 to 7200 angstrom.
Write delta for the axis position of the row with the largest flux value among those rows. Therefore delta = 7178.5 angstrom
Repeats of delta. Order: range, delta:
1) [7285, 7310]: 7306.0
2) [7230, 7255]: 7243.5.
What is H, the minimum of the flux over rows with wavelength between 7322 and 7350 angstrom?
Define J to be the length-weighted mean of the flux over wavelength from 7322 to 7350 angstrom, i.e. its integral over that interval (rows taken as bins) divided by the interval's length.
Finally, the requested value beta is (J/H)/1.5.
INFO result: 0.74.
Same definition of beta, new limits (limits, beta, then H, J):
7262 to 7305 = 0.78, 1.16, 1.36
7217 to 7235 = 0.73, 1.24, 1.35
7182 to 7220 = 0.80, 1.04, 1.24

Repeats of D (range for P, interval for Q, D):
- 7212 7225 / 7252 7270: 1.36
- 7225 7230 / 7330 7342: 1.32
